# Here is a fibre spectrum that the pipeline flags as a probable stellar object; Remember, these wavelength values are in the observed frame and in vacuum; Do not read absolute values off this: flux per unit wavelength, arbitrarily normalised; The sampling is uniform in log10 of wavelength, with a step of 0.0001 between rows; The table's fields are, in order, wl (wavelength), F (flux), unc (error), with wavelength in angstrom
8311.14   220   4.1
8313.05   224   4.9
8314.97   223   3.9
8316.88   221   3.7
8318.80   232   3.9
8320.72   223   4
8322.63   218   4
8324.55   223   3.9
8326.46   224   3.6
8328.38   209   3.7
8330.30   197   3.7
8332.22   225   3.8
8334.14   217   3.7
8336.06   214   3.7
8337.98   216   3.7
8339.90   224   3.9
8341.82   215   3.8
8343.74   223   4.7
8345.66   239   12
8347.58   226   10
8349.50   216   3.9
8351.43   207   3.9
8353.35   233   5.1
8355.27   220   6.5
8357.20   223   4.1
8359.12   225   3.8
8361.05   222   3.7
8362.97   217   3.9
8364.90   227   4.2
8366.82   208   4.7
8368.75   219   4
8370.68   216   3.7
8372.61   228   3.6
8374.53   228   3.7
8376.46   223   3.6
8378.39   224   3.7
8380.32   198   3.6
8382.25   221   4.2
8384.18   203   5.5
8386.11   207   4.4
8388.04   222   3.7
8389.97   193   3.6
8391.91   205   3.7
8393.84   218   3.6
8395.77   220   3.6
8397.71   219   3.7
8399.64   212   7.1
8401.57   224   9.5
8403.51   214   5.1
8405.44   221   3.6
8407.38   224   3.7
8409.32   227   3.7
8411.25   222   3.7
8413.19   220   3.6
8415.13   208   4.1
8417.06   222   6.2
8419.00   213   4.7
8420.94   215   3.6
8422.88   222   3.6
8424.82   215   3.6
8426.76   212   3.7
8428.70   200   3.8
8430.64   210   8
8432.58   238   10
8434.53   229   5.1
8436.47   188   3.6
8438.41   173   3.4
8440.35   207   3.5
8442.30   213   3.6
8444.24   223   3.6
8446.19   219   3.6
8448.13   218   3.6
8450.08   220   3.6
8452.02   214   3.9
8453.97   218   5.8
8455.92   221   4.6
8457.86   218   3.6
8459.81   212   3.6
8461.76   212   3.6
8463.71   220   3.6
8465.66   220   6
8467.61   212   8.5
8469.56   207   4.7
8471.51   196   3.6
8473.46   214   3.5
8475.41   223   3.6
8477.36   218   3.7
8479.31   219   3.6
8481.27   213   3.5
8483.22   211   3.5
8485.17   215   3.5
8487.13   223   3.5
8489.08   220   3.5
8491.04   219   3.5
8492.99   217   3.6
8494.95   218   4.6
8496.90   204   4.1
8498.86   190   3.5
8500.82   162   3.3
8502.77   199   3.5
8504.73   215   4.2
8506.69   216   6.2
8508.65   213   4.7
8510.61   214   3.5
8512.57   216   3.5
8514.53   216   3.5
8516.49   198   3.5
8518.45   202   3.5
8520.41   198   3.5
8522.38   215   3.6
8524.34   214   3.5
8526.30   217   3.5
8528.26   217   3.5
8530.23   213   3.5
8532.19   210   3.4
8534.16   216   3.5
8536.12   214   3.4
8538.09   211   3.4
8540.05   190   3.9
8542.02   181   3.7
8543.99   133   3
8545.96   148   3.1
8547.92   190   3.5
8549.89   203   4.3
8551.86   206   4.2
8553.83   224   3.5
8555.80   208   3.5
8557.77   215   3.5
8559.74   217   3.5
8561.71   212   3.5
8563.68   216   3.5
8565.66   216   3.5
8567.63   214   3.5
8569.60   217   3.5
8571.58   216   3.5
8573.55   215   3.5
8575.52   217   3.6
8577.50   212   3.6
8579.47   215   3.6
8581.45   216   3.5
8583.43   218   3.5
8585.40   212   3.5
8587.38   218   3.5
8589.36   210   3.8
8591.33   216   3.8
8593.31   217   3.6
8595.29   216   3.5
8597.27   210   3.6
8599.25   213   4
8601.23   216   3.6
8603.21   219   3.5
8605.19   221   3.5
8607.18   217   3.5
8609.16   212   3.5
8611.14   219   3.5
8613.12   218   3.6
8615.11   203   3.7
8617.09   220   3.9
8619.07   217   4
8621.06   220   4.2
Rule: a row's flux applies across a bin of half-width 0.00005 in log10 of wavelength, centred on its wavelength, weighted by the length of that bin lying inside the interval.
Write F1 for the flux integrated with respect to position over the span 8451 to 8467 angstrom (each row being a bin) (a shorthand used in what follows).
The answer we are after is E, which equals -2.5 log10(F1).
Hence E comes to -8.85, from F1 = 3468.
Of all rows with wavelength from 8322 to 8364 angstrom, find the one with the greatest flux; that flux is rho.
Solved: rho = 239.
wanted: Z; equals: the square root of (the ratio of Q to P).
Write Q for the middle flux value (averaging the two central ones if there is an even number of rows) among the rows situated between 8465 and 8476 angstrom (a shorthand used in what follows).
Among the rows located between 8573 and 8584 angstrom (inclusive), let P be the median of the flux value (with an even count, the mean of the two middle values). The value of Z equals 0.994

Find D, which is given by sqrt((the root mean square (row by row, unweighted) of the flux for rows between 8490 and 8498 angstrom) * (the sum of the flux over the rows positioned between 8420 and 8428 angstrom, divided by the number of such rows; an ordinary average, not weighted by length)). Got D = 215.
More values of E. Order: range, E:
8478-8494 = -8.85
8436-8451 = -8.74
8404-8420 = -8.86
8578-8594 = -8.84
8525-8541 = -8.82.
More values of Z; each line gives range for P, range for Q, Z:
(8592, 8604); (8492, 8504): 0.966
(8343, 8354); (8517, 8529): 0.977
